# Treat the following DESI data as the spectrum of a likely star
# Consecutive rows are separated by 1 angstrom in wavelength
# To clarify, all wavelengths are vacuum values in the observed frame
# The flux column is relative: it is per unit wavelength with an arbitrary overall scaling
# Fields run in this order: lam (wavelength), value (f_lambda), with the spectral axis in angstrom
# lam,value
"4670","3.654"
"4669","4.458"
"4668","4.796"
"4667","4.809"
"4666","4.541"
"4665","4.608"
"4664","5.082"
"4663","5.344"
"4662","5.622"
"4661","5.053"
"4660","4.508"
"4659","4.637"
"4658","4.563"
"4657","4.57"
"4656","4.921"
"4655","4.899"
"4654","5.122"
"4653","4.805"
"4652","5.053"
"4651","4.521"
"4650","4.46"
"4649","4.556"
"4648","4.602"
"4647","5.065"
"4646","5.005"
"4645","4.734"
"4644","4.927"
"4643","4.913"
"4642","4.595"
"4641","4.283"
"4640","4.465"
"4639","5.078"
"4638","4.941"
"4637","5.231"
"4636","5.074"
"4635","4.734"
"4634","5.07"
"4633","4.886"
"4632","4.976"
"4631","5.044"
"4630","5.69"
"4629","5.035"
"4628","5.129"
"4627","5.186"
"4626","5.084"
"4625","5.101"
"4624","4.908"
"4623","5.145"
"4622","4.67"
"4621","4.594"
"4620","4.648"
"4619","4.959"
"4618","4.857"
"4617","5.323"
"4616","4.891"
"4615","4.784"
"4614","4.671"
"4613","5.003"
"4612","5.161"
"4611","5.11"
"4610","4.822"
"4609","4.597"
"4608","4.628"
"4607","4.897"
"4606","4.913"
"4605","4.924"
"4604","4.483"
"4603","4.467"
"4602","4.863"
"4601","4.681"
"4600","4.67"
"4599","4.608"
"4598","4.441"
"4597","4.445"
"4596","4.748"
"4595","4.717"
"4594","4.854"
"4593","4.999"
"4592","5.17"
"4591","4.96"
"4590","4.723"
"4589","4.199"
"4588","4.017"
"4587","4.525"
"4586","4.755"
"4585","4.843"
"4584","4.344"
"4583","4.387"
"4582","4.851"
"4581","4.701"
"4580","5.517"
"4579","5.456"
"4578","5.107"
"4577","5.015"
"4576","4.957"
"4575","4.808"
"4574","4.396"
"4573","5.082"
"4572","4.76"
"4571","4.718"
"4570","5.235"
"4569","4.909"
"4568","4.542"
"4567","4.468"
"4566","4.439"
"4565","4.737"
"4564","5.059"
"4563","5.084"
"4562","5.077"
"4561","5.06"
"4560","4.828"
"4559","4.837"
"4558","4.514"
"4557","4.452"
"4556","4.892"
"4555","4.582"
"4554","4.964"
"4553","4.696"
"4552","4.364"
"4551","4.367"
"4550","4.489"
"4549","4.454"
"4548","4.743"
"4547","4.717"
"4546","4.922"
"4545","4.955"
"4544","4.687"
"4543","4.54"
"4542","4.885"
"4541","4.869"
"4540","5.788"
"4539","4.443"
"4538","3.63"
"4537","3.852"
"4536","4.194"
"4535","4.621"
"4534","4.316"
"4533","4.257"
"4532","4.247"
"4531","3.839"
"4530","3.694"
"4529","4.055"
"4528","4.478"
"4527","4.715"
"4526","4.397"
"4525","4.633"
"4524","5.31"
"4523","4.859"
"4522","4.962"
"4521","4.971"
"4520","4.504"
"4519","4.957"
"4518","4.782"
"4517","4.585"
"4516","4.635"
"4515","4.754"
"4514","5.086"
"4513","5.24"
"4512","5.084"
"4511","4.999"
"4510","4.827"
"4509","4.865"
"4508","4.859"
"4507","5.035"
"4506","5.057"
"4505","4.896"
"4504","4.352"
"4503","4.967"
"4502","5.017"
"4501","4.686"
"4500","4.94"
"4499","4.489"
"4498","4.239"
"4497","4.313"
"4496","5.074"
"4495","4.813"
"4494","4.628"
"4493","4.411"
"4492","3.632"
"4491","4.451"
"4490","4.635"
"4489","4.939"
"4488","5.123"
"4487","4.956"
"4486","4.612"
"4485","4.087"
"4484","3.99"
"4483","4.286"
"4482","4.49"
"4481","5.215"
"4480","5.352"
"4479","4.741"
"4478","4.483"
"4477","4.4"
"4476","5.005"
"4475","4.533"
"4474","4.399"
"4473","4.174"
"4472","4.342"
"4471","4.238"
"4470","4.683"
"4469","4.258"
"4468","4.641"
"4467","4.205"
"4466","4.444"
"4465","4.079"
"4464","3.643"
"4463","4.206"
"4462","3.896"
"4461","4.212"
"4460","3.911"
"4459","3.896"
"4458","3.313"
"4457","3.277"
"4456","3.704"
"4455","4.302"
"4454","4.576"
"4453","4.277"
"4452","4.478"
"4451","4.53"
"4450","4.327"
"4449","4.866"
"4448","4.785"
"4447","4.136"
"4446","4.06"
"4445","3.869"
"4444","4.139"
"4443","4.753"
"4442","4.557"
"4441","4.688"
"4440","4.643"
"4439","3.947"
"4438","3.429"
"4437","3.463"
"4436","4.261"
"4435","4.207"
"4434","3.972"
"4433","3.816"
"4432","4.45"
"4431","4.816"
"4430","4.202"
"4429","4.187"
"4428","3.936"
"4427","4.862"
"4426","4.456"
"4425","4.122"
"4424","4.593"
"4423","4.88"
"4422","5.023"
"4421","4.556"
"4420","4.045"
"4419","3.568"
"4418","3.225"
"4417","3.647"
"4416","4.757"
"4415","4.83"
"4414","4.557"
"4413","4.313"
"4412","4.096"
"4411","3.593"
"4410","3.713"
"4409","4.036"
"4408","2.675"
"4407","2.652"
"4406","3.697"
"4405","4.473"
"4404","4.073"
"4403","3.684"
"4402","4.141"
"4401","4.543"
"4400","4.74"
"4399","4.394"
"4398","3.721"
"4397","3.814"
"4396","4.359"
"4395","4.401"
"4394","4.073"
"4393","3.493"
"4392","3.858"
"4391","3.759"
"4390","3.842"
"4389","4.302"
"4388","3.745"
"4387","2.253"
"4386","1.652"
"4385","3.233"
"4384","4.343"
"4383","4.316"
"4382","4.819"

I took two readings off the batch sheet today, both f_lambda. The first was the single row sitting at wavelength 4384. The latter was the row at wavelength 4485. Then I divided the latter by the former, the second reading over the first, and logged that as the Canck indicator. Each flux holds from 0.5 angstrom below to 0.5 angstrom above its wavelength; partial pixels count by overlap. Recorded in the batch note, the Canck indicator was 0.94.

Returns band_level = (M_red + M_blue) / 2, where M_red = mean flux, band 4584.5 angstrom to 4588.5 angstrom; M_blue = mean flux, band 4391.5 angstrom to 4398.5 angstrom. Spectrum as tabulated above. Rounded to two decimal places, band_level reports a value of 4.25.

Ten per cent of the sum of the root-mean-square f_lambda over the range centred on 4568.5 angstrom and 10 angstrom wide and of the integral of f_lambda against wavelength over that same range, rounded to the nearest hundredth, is 5.28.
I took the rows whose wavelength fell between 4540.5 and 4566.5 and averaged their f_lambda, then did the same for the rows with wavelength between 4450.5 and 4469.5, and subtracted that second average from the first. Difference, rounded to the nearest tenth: 0.6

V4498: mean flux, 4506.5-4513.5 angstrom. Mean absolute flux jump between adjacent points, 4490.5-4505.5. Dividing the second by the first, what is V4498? 0.080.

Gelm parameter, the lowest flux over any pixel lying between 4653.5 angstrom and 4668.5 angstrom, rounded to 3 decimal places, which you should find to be 4.508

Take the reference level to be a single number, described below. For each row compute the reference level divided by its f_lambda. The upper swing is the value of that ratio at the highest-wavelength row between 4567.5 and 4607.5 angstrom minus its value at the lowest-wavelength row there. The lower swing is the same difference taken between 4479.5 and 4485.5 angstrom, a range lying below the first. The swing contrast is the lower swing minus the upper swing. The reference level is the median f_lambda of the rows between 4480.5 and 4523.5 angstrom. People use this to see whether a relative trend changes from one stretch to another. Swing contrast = 0.36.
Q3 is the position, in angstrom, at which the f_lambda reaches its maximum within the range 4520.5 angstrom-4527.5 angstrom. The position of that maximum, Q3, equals 4524 angstrom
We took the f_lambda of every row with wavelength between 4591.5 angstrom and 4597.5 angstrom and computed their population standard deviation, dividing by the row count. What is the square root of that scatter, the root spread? 0.48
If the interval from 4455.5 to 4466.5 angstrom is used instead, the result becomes 0.59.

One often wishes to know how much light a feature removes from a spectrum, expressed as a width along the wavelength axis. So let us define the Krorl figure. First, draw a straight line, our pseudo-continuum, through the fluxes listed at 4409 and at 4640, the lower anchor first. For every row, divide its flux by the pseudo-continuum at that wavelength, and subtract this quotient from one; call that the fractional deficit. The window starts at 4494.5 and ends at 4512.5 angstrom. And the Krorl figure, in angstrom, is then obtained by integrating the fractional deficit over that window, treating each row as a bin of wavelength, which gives -2.5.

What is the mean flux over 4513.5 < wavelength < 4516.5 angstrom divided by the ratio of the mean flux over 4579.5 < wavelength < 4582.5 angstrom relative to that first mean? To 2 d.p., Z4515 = 4.63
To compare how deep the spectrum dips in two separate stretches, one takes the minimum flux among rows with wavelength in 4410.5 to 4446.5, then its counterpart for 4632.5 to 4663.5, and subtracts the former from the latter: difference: 1.1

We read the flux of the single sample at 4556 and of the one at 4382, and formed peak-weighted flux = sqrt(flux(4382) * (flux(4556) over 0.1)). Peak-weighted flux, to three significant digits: 15.4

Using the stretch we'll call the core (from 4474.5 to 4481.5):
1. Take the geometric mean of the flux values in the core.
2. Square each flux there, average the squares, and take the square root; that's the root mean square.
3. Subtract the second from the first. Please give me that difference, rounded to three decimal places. -0.025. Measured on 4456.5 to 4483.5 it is -0.053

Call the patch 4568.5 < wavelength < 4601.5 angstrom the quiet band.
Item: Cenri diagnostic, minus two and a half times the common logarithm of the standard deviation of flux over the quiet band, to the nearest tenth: 1.2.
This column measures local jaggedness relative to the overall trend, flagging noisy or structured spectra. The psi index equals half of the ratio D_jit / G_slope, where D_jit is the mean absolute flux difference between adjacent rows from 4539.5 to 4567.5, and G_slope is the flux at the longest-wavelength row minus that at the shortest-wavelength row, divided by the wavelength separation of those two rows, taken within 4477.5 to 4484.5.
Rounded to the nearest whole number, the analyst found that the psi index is -1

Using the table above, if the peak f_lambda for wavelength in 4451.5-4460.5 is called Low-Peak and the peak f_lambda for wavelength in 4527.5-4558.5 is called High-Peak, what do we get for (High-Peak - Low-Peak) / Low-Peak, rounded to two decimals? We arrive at 0.26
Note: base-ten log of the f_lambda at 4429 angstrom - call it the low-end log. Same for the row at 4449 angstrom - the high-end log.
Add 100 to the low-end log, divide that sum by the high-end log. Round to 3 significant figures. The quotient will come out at 146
